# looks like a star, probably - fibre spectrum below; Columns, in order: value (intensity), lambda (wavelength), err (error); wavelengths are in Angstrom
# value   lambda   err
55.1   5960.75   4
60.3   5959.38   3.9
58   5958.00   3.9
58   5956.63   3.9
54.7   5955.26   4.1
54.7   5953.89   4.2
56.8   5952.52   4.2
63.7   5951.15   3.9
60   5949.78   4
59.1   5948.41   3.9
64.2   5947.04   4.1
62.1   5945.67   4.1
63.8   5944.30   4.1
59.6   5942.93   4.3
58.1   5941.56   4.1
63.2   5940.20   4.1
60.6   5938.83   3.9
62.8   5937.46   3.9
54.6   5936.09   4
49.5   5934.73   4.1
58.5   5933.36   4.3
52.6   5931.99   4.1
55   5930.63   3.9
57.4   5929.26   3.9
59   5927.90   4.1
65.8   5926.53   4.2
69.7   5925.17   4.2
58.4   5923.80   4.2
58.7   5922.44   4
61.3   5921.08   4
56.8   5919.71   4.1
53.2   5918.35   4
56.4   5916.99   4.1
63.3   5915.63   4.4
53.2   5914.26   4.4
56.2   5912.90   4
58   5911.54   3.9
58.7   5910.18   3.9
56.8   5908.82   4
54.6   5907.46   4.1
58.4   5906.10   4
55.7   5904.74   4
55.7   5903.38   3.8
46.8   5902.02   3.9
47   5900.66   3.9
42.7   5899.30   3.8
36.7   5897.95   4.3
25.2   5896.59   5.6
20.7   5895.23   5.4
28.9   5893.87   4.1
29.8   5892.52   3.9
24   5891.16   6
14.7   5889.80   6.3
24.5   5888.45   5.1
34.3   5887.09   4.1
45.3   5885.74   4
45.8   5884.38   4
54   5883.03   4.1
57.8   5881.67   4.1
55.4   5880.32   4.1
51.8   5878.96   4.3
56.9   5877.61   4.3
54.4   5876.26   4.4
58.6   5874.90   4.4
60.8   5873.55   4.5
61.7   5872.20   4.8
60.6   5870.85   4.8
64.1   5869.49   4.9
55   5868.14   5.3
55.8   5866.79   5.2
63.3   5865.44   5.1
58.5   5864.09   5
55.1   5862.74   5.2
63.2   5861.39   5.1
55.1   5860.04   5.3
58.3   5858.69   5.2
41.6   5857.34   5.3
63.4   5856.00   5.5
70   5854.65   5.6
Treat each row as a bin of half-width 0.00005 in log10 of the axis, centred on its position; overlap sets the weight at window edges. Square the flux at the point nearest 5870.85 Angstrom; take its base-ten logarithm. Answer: 3.56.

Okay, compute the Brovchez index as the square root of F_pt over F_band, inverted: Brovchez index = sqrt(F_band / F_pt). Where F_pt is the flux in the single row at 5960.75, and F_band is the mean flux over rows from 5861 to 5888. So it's 1.00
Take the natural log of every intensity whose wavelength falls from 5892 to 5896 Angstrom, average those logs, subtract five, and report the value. -1.74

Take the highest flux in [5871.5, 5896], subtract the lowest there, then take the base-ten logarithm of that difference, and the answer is 1.7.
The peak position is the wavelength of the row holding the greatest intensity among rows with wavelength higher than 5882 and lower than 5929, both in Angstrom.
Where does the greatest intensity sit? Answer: 5925.17 Angstrom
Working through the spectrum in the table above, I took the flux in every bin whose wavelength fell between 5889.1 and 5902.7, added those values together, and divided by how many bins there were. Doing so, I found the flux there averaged 31.7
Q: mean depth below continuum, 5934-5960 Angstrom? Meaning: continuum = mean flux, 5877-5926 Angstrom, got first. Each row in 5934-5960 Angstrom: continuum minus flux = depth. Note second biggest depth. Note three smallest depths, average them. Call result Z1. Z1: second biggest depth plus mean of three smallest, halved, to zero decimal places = -11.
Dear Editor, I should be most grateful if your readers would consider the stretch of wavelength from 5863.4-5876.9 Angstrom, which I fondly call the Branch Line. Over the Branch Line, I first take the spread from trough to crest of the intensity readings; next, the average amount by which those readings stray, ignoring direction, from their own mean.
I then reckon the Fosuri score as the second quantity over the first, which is 0.29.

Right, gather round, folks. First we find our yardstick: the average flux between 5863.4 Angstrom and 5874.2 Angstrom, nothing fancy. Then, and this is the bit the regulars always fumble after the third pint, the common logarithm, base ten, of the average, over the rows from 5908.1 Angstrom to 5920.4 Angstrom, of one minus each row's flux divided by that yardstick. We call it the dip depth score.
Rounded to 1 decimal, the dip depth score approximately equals -1.3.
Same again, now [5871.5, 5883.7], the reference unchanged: -1.3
